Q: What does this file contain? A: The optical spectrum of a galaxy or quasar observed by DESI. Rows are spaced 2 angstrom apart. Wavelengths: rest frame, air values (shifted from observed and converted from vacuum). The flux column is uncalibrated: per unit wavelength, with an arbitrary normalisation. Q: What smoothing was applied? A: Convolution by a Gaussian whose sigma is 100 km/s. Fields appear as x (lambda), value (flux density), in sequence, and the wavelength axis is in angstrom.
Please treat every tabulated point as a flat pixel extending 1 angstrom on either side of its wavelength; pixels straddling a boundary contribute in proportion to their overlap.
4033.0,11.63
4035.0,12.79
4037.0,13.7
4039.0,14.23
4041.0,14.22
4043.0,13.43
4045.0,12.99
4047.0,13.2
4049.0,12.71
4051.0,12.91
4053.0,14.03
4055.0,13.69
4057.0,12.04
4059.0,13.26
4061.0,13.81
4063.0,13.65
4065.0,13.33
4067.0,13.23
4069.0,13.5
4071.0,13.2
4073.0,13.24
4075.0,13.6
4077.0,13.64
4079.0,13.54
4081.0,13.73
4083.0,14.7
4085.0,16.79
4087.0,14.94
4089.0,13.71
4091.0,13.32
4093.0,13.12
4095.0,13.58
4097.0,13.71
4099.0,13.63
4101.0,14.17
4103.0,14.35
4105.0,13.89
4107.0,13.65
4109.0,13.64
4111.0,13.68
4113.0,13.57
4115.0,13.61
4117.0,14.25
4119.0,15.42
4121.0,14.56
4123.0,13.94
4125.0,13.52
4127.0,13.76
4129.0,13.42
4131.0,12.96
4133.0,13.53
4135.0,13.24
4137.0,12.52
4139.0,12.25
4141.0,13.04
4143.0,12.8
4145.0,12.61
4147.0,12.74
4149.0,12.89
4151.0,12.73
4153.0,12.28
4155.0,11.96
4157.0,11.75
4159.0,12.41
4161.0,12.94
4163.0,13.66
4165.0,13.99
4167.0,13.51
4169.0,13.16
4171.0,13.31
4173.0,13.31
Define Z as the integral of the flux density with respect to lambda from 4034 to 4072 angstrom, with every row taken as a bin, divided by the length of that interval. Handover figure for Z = 13.4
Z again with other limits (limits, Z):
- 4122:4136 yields 13.5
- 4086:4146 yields 13.6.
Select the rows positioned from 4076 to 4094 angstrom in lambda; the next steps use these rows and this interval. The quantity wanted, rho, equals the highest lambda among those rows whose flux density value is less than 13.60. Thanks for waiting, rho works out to 4093.0 angstrom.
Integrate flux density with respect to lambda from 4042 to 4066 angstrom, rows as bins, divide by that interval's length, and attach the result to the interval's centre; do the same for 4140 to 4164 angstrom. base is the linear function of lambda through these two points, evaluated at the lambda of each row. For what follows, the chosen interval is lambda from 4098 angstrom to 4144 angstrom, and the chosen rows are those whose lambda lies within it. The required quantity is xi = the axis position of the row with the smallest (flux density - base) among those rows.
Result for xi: 4139.0 angstrom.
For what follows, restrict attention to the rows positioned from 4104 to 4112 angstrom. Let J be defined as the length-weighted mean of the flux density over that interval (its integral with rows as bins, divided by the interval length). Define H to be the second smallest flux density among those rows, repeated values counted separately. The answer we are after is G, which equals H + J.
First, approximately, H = 13.65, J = 13.7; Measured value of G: 27.4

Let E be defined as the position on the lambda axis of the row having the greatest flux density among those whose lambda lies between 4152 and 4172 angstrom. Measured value 4165.0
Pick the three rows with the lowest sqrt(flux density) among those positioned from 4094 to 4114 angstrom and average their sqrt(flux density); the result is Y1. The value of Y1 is 3.69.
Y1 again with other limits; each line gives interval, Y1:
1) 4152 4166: 3.46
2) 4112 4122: 3.72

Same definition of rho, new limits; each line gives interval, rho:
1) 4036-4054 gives 4051.0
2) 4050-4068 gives 4067.0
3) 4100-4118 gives 4113.0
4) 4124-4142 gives 4141.0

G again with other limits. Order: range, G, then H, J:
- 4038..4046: 27.1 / 13.43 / 13.7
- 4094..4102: 27.4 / 13.63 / 13.8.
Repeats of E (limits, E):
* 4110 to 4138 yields 4119.0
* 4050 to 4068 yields 4053.0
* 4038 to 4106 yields 4085.0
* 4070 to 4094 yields 4085.0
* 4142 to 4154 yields 4149.0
